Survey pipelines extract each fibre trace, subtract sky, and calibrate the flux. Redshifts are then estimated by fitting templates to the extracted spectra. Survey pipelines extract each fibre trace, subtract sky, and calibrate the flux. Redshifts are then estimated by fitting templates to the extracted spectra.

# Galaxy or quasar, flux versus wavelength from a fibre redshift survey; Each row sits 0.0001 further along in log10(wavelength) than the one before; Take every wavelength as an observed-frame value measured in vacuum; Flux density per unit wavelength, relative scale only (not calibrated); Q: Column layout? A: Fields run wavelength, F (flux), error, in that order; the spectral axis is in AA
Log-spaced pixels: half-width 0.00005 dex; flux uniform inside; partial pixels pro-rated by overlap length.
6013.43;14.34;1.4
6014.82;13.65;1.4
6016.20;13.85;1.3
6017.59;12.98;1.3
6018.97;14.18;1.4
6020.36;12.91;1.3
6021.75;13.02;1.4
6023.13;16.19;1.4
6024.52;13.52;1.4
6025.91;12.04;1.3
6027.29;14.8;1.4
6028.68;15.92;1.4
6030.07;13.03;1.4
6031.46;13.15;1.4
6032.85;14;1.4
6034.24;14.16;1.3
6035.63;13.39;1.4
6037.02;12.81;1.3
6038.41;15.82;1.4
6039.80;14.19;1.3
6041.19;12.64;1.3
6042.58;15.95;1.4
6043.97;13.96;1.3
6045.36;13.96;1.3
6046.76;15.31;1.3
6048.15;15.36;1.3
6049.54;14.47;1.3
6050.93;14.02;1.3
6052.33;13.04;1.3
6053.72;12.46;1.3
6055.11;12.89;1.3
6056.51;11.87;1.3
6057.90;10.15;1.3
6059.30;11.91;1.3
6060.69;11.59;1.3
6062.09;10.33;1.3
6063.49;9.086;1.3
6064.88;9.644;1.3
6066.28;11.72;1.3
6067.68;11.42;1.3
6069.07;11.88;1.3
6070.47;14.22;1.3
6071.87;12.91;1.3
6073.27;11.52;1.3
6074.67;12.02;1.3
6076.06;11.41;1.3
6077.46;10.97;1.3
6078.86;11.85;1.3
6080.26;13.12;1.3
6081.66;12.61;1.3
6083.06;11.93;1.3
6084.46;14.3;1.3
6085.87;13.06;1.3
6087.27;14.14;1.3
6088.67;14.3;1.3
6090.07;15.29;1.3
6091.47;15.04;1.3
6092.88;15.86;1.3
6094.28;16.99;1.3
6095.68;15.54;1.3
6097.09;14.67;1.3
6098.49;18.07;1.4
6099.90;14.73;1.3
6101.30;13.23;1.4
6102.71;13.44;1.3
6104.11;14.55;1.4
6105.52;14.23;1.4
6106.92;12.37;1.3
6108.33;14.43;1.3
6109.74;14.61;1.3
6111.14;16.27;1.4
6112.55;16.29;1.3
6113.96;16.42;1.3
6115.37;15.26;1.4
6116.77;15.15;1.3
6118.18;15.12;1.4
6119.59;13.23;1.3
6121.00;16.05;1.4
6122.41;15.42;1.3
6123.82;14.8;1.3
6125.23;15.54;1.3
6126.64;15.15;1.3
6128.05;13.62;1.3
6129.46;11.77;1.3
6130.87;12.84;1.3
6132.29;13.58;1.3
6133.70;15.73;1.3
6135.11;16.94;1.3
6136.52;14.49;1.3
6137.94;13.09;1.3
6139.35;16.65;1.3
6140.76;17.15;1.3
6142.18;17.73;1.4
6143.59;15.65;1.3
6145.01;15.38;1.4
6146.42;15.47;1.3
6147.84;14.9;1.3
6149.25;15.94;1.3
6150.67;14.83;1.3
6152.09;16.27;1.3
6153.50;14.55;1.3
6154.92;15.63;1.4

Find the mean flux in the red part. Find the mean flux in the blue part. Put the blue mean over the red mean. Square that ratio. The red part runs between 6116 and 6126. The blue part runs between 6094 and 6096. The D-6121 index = 1.2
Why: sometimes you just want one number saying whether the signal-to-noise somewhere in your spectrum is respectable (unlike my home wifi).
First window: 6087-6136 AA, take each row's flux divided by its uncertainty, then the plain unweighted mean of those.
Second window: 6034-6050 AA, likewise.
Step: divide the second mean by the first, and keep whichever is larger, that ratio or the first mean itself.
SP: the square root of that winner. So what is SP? 3.35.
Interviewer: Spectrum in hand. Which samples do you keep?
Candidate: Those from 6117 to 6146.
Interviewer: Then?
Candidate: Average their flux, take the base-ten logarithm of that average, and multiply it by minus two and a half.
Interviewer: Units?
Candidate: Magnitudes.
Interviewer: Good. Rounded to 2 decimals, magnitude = -2.94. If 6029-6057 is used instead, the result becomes -2.85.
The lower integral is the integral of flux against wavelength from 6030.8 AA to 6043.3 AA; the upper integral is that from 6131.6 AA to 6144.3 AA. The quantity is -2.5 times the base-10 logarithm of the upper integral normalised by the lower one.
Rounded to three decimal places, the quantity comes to -0.139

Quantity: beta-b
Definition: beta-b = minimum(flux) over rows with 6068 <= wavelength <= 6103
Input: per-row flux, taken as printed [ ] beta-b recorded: 10.97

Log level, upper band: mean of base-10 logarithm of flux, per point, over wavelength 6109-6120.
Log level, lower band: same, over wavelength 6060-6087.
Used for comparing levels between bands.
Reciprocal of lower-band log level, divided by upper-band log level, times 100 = 79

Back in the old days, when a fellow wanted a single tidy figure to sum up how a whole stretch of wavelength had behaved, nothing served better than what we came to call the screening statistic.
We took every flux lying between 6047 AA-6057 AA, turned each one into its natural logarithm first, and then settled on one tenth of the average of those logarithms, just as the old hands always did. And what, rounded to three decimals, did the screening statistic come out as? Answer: 0.260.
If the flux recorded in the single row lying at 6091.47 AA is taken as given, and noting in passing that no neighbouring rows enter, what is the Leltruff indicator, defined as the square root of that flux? 3.88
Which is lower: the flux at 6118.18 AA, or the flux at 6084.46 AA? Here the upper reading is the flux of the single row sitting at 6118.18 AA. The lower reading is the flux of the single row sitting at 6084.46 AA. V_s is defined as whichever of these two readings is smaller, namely 14.3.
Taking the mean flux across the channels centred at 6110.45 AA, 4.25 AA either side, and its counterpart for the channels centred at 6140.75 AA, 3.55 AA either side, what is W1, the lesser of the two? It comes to 15.1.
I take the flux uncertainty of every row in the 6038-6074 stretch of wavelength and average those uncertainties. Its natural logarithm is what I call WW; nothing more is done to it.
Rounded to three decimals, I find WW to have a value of 0.268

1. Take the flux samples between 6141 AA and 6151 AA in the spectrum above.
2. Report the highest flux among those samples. 17.73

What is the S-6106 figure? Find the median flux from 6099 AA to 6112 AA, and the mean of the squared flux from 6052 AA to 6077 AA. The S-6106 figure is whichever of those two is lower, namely 14.4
